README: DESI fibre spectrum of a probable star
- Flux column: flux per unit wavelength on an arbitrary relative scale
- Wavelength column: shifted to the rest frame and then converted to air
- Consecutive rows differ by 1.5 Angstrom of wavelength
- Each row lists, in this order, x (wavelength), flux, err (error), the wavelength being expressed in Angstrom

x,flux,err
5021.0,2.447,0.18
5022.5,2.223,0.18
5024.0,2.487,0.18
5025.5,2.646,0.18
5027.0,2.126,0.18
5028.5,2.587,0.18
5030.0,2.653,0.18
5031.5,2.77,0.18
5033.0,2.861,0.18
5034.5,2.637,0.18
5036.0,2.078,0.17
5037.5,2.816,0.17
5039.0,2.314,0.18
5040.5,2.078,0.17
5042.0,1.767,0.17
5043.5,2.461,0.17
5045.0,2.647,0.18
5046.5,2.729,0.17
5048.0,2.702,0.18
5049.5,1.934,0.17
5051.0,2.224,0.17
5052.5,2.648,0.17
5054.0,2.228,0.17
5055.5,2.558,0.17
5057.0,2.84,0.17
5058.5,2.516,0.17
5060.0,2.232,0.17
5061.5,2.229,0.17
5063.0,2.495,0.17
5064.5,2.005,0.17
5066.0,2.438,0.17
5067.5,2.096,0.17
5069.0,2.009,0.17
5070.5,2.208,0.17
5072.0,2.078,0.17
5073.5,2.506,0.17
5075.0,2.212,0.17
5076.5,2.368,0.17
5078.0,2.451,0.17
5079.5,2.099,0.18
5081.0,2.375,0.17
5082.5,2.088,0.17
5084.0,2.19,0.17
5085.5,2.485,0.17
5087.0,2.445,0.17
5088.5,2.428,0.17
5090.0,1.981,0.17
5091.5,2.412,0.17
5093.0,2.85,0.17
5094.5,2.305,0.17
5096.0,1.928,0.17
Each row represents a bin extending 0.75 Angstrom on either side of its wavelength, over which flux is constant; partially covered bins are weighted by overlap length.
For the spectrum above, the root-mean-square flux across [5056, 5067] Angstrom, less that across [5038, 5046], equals 0.1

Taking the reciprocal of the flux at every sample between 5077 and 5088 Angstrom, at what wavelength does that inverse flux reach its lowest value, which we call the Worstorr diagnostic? 5085.5 Angstrom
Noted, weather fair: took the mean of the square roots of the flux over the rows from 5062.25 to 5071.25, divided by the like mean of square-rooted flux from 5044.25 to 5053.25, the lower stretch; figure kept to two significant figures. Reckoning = 0.94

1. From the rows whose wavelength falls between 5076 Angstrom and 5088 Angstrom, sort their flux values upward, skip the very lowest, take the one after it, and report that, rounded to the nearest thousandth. 2.099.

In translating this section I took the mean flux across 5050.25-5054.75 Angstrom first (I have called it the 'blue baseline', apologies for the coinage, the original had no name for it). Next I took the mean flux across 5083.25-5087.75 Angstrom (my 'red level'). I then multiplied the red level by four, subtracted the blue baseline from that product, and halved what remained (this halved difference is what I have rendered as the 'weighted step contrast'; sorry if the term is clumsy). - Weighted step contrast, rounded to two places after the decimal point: 3.56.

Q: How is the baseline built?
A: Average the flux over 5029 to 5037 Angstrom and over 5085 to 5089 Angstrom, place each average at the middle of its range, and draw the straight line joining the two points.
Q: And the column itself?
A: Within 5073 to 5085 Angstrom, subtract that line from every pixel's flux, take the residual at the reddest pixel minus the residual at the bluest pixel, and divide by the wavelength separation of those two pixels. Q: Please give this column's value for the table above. -0.027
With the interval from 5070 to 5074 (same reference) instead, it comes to 0.102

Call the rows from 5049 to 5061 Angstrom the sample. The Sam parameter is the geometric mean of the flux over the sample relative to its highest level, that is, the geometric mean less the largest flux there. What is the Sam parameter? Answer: -0.46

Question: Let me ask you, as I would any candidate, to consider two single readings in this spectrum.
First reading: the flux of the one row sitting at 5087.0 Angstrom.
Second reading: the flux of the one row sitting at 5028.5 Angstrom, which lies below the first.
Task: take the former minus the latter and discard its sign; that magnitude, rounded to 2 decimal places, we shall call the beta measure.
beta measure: 0.14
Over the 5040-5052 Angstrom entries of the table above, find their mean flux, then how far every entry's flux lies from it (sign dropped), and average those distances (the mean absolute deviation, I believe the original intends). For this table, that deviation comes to 0.317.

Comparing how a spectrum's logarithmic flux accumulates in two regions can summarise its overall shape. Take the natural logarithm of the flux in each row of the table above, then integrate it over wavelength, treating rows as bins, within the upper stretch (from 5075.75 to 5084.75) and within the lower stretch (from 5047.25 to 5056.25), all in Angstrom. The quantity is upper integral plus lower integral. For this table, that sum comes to 15.1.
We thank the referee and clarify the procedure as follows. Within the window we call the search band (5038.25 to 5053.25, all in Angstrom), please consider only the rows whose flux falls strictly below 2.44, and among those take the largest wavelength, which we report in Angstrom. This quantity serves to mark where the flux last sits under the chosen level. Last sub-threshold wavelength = 5051.0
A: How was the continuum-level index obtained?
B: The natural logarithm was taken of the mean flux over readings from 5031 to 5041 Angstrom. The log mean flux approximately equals 0.92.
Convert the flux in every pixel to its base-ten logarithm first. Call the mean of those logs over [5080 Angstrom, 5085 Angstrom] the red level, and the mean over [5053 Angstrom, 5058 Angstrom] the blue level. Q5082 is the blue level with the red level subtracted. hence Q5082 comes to 0.06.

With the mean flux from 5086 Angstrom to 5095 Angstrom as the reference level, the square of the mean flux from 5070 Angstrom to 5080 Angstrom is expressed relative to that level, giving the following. 2.2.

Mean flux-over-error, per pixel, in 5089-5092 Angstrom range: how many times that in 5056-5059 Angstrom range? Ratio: 0.82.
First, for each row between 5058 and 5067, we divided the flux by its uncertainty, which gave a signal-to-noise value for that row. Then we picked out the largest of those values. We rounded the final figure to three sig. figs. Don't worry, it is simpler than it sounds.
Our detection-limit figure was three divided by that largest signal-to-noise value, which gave 0.203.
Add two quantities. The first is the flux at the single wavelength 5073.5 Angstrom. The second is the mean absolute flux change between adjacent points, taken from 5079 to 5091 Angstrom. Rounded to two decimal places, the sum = 2.72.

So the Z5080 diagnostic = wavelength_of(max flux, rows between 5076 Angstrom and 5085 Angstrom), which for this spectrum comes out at 5078.0 Angstrom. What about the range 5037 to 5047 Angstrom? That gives 5037.5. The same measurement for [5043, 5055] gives 5046.5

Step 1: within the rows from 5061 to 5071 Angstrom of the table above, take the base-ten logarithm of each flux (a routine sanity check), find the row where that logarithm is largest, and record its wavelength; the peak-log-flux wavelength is 5063.0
